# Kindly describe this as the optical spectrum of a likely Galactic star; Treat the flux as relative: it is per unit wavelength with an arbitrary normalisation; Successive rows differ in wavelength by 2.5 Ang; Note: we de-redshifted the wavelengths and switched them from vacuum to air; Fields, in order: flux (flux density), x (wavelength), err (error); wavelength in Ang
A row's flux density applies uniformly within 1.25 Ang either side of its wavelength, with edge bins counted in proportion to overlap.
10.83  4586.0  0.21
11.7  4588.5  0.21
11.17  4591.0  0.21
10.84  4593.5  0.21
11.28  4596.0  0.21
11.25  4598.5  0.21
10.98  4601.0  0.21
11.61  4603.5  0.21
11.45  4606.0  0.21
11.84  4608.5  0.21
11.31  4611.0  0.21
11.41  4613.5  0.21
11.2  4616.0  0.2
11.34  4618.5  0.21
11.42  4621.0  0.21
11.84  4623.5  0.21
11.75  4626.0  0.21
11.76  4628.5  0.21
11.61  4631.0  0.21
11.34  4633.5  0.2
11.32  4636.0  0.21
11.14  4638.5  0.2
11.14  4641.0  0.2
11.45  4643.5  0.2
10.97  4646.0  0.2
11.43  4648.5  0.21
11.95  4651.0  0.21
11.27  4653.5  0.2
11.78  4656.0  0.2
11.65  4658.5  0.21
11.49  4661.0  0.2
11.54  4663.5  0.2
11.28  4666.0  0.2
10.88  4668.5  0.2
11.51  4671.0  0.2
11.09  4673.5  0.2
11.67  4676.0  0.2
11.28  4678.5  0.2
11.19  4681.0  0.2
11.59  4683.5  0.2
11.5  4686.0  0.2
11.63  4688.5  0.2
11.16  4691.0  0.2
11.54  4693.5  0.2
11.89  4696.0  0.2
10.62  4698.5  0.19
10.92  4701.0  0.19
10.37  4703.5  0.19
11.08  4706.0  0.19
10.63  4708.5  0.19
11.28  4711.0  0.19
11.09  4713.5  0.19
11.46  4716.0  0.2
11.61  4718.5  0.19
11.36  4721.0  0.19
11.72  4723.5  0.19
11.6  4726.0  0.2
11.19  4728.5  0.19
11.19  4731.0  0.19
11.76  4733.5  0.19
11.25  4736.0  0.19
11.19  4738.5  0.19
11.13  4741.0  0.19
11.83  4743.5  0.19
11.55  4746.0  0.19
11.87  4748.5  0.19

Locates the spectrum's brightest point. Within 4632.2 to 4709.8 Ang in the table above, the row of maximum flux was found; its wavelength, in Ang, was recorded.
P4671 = 4651.0 Ang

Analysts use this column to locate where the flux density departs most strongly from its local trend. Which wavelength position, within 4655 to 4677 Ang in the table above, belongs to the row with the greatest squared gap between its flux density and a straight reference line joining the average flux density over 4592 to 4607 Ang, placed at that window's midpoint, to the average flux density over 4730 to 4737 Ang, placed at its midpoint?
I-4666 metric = 4656.0 Ang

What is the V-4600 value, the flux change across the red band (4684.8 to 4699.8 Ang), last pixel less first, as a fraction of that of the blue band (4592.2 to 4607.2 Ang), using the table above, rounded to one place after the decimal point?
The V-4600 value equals -1.4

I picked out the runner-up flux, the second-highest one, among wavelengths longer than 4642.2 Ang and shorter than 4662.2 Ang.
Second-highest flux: 11.78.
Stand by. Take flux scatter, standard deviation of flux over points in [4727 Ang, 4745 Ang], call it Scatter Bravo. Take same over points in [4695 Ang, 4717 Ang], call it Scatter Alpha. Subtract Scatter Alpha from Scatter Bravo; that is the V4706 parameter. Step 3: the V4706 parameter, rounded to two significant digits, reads -0.17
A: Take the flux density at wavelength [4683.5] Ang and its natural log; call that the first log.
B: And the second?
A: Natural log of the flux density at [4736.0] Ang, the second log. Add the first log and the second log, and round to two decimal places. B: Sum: 4.87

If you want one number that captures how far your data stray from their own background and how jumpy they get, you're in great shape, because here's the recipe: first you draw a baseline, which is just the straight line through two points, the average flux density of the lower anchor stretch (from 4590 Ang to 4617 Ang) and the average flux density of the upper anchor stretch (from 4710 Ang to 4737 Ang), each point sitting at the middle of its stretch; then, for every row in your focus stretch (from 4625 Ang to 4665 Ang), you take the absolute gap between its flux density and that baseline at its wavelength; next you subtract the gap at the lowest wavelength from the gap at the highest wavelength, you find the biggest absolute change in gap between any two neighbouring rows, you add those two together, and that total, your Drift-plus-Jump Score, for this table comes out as 0.28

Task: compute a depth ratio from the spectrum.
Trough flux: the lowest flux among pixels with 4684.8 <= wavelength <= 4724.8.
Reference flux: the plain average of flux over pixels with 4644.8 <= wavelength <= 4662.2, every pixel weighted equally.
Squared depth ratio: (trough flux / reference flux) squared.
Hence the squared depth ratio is 0.812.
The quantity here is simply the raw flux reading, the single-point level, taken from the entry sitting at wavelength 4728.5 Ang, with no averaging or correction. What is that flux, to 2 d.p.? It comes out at 11.19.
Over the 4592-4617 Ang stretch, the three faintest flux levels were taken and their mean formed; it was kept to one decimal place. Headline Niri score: 11.0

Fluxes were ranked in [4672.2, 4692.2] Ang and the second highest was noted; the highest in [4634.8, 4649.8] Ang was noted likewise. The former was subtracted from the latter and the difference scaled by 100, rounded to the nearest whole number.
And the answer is -18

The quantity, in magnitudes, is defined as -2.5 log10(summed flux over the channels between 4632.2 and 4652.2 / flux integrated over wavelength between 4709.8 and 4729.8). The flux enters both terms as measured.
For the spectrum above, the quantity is 1.002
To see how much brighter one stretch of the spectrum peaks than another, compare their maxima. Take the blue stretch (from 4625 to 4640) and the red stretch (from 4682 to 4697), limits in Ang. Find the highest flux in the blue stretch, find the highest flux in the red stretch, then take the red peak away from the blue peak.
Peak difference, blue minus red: -0.13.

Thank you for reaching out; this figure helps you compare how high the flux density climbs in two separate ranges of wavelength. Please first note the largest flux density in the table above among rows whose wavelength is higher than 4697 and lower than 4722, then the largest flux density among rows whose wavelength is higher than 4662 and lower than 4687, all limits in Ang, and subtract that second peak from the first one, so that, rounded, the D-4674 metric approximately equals -0.06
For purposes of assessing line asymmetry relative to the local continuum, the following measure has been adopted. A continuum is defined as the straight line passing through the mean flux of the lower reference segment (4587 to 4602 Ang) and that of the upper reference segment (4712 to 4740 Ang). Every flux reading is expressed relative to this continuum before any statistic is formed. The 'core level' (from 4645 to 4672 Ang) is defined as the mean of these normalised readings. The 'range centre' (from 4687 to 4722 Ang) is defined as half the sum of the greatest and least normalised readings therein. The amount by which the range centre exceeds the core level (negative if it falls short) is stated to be -0.032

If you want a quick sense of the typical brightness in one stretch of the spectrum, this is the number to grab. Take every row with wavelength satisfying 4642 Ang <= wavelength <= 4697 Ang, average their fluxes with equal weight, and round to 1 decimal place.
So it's 11.4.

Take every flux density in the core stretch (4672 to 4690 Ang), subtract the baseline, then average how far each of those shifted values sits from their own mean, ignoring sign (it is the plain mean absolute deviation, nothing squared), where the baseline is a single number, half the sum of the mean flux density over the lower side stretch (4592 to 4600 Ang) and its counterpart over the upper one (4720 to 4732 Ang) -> 0.201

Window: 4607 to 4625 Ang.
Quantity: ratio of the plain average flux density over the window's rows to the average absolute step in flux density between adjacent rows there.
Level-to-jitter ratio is 47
